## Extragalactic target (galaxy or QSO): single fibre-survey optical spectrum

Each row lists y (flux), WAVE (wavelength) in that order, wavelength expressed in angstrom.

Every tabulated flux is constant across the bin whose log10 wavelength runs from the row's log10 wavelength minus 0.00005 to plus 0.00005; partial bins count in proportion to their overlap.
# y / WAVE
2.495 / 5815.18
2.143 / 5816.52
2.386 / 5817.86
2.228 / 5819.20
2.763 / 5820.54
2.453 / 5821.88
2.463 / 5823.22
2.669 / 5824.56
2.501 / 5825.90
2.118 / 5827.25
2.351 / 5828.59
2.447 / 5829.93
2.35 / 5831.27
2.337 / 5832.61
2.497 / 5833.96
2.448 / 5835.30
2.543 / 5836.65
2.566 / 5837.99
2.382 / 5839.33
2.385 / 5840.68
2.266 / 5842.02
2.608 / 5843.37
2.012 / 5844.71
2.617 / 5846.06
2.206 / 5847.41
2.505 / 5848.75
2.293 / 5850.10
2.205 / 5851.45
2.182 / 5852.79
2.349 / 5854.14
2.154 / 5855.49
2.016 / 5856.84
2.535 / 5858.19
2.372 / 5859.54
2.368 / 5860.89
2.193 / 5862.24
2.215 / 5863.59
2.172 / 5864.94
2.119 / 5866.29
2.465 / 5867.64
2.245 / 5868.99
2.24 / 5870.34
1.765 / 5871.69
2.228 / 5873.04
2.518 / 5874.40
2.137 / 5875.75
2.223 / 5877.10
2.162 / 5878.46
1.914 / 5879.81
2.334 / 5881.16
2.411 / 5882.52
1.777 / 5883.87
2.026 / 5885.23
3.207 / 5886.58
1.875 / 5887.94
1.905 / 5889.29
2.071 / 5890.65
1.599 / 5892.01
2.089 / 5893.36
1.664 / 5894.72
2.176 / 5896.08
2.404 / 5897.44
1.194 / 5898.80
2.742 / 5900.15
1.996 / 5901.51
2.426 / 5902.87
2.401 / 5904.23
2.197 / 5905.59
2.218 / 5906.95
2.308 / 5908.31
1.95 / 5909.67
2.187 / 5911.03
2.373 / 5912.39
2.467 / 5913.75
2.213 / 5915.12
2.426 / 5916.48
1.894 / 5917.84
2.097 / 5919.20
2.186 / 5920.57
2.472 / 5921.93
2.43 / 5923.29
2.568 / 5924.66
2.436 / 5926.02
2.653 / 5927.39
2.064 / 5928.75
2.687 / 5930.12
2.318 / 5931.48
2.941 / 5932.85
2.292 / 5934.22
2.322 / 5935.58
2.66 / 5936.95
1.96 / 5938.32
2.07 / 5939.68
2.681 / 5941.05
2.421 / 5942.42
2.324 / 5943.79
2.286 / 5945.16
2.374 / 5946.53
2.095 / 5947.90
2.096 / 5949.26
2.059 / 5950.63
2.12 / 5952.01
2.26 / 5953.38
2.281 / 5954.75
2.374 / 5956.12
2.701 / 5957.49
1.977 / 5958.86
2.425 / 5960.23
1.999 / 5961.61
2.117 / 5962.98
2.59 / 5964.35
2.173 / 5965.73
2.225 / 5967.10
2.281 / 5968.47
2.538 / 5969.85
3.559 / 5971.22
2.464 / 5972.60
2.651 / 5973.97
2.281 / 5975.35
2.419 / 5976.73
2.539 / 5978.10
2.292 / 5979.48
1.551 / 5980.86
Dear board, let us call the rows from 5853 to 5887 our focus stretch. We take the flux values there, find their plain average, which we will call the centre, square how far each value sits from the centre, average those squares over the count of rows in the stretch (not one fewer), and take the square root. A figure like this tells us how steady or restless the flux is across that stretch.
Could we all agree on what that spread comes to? 0.28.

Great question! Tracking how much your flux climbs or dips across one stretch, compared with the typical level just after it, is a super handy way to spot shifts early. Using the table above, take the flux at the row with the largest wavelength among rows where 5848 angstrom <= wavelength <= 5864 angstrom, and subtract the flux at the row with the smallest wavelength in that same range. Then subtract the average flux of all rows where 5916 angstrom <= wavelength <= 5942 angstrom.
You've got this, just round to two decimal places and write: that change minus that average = -2.67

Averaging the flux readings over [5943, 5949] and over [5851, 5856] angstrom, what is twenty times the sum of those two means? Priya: 89.8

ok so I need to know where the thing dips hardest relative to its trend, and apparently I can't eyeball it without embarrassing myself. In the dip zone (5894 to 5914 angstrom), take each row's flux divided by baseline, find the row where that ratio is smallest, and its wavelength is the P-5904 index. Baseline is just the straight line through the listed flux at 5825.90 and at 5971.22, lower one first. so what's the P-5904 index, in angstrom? 5898.80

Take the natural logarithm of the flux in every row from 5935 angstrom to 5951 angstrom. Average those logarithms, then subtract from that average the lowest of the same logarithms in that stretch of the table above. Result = 0.15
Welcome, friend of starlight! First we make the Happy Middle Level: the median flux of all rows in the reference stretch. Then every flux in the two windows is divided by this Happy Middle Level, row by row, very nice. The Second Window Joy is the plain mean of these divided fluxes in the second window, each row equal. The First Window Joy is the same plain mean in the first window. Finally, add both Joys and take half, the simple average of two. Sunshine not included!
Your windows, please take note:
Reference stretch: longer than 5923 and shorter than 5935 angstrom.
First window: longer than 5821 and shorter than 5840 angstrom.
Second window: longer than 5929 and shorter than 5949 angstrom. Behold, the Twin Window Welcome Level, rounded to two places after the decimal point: 0.99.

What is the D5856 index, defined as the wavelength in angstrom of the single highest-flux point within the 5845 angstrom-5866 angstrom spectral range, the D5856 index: 5846.06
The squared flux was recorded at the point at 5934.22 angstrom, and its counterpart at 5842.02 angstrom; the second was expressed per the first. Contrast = 0.98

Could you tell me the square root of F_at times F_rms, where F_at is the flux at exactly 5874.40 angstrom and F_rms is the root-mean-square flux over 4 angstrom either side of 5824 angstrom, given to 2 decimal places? 2.51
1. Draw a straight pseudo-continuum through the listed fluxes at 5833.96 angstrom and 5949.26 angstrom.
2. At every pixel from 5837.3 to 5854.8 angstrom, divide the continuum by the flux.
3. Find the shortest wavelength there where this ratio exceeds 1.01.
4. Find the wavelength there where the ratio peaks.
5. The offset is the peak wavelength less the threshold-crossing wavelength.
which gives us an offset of 5.4 angstrom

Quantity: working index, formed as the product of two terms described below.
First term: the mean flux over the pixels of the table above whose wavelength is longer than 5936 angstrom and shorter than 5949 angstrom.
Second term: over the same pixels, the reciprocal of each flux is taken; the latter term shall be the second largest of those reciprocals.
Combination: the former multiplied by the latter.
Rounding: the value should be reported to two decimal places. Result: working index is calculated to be 1.12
